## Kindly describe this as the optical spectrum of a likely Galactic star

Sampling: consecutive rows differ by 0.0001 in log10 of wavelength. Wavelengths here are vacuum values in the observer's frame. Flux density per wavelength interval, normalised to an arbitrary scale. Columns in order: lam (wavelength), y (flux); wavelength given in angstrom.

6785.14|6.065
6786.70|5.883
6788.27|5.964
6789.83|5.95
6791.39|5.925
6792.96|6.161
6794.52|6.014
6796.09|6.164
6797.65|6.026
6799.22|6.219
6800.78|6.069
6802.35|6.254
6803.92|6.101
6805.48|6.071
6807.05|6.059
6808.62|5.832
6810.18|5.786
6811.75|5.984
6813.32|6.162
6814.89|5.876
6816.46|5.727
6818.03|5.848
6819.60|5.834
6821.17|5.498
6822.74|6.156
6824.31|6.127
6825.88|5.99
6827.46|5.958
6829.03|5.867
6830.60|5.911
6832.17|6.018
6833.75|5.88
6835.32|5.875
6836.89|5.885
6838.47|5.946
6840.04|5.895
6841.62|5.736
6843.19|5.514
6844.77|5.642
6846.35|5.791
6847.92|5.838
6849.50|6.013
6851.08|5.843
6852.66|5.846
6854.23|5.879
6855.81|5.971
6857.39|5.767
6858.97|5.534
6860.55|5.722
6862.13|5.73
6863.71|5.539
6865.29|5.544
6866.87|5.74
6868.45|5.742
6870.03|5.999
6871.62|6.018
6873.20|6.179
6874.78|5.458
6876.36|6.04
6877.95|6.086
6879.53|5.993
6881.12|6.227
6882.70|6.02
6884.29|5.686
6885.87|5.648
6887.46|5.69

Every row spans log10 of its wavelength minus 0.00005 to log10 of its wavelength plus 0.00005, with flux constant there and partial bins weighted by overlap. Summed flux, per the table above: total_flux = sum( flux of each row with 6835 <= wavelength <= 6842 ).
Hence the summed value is 29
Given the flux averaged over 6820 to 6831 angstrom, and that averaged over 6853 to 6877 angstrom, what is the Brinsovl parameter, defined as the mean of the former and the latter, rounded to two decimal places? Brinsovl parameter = 5.86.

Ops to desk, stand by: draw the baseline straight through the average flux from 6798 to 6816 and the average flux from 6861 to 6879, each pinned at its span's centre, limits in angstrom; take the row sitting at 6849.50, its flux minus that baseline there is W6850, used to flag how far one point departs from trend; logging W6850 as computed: 0.12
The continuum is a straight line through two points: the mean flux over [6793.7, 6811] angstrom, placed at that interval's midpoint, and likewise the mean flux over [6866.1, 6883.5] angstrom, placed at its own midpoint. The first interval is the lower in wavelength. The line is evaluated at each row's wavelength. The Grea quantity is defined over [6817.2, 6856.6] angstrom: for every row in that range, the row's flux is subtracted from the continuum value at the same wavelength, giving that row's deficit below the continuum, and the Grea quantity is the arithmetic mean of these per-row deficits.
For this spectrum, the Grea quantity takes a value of 0.14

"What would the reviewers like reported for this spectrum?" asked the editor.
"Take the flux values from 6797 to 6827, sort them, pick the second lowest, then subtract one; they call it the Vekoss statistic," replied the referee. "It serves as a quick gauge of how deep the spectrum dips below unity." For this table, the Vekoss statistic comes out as 4.73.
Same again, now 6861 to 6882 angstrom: 4.54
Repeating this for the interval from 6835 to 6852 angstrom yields 4.64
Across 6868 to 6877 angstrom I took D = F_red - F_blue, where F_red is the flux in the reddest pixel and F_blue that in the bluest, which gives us 0.30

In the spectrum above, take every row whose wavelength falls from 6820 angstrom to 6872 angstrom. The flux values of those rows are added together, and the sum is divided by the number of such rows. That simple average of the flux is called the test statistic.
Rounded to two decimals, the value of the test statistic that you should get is 5.83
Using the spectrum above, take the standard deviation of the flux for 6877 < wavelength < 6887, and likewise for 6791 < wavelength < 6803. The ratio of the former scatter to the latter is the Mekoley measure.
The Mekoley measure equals 2.0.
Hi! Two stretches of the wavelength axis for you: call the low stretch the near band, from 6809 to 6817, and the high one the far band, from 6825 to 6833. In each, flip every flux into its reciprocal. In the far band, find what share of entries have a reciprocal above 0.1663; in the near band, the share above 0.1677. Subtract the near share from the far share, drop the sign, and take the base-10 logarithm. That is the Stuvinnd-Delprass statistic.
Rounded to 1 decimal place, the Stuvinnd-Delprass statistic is -0.7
